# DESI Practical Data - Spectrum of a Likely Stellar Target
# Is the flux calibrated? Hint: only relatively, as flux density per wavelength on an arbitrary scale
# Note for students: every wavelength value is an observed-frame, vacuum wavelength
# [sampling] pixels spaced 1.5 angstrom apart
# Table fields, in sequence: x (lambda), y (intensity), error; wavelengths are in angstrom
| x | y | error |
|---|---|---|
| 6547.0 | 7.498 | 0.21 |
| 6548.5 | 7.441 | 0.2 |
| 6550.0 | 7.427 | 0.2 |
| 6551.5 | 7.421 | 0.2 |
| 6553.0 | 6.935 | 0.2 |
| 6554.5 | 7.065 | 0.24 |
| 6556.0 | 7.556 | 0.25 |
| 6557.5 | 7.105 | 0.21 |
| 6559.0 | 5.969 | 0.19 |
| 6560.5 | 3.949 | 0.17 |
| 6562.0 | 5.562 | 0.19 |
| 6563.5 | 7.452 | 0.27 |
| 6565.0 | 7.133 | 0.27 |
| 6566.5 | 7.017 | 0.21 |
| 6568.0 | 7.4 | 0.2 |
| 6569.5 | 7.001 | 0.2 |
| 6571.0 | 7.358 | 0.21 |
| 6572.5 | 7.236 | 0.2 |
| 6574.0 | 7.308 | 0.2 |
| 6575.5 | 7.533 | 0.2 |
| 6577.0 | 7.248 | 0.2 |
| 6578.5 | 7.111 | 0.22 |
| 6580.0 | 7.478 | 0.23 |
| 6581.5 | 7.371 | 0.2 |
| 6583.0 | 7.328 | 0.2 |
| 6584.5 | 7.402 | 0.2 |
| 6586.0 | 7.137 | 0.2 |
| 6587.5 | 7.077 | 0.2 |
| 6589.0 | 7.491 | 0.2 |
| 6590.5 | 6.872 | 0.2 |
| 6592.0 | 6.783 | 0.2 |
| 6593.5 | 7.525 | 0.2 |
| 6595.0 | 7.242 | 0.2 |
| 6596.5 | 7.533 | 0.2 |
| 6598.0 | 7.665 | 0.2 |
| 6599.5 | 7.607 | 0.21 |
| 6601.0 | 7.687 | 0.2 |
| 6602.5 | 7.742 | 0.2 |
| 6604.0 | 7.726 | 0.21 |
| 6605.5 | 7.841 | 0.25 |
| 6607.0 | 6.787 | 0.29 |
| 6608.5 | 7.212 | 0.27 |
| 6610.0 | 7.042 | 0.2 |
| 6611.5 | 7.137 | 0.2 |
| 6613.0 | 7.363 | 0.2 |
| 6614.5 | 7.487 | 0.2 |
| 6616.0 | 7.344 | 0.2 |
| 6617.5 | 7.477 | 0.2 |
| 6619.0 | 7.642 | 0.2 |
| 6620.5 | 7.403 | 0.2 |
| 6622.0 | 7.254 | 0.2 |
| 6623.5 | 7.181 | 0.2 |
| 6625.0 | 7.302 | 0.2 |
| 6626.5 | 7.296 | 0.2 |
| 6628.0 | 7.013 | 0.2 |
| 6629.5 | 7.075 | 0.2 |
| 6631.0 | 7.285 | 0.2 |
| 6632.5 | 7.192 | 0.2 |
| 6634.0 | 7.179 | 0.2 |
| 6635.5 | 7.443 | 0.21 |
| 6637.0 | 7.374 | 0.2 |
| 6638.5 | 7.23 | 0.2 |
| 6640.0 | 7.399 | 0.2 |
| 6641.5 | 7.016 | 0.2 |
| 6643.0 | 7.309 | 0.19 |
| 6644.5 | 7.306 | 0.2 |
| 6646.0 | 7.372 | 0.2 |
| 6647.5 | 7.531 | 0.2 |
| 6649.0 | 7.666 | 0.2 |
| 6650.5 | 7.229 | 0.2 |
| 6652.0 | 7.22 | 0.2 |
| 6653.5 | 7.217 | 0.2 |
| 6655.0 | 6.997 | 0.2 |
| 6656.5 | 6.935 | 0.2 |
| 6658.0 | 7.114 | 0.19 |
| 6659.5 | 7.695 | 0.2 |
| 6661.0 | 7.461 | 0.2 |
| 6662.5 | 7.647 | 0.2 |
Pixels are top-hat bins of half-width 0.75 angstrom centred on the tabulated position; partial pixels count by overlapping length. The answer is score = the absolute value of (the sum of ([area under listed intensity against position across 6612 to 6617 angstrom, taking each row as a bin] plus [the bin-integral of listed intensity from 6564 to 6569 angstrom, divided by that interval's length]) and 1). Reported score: 45.1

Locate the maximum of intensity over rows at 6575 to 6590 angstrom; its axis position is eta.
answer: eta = 6575.5 angstrom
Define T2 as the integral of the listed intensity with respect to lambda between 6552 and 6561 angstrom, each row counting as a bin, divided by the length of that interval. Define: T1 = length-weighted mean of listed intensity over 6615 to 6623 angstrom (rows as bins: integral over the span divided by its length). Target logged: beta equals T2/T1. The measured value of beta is 0.88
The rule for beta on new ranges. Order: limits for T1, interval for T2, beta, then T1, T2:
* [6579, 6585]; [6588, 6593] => 0.96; 7.38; 7.07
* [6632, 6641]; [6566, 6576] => 1.00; 7.30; 7.26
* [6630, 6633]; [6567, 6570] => 1.00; 7.23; 7.20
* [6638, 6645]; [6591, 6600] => 1.02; 7.25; 7.37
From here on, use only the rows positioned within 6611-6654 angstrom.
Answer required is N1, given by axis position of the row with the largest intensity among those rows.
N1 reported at 6649.0 angstrom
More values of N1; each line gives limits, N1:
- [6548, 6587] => 6556.0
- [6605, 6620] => 6605.5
